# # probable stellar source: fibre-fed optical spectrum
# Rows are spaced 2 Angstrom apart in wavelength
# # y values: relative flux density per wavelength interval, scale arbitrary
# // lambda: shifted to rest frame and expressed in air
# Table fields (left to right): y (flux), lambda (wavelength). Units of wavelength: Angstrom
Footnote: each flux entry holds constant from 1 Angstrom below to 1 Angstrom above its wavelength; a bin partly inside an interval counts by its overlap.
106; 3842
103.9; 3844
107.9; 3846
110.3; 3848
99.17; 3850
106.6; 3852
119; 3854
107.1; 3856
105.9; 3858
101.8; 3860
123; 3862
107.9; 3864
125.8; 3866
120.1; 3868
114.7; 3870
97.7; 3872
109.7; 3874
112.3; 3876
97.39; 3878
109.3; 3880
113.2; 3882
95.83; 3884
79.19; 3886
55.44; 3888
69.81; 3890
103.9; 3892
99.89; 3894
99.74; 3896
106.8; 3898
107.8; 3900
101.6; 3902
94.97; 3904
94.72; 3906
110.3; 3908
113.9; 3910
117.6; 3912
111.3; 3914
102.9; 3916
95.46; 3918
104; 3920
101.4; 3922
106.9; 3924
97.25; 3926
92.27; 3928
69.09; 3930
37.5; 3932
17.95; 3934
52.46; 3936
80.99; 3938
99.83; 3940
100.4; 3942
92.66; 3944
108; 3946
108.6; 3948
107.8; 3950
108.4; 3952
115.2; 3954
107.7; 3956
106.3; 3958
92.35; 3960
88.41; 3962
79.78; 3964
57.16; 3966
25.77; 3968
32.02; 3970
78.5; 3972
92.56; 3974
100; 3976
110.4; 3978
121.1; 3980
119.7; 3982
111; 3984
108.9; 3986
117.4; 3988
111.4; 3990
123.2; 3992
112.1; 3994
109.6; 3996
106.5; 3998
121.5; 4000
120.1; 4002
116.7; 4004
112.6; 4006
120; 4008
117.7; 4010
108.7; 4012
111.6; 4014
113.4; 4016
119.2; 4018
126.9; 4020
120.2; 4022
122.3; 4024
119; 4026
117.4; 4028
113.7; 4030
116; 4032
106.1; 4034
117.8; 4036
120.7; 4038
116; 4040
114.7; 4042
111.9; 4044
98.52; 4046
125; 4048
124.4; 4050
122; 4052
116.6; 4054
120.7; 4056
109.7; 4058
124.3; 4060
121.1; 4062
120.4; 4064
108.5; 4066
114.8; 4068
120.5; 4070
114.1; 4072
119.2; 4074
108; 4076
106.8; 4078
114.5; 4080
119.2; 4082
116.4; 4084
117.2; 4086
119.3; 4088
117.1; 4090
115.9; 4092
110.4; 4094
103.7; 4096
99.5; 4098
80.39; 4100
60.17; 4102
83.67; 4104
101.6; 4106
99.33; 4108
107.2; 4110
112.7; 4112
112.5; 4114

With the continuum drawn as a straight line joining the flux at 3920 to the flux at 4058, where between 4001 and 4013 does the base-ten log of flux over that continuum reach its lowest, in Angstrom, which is 4012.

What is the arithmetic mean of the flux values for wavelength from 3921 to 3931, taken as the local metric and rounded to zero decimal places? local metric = 93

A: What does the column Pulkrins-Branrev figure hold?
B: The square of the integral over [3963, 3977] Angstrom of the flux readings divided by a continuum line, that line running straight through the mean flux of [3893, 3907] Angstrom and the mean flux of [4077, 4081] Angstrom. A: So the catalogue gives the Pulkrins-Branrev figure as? 79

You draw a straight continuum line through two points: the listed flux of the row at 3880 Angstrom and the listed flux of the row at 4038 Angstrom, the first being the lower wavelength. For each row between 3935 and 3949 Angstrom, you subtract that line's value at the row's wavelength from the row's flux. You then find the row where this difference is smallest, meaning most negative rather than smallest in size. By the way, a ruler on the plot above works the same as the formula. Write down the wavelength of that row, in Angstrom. 3936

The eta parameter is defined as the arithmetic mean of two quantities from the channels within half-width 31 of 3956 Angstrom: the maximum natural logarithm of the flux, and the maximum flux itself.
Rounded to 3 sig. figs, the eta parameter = 62.9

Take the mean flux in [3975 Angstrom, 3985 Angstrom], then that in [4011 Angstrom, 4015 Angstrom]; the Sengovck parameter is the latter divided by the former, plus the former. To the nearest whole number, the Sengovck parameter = 113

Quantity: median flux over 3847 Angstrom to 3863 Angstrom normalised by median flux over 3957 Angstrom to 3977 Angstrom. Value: 1.27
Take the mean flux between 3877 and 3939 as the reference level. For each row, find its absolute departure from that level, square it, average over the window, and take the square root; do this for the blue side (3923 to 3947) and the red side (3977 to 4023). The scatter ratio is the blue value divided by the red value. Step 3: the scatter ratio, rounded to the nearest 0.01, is 1.24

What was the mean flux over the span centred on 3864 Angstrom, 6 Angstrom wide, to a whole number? 119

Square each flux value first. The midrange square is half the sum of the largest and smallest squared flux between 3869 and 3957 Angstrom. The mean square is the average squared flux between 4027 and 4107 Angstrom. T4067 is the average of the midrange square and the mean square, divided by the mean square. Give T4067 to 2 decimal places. 0.78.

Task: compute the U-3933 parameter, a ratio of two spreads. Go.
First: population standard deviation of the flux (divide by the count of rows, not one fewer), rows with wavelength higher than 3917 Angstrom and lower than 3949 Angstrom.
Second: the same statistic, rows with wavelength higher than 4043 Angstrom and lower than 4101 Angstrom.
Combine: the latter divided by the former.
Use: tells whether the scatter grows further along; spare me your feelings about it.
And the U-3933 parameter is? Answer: 0.35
